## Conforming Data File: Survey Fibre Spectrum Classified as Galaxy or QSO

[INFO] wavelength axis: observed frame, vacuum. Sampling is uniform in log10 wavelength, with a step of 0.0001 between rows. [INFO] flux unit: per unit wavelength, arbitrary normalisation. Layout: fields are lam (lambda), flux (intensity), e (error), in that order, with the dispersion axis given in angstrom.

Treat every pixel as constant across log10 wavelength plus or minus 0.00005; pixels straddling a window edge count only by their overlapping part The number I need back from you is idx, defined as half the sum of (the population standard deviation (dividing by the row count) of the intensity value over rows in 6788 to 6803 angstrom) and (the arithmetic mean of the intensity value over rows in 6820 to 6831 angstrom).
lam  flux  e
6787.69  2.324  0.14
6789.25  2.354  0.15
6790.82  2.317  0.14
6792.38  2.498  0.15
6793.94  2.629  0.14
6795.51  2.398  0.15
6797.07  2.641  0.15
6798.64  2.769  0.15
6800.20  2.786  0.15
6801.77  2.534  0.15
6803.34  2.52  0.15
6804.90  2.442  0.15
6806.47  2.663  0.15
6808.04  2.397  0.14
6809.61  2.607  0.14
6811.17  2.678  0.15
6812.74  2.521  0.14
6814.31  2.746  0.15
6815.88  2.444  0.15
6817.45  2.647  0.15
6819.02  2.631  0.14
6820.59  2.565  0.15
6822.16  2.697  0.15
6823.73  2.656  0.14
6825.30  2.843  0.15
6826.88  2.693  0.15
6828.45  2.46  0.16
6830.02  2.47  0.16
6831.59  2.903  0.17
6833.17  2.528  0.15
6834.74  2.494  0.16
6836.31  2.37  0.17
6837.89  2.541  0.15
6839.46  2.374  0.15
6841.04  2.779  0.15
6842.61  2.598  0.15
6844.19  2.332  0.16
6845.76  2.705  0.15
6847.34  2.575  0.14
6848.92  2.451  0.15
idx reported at 1.394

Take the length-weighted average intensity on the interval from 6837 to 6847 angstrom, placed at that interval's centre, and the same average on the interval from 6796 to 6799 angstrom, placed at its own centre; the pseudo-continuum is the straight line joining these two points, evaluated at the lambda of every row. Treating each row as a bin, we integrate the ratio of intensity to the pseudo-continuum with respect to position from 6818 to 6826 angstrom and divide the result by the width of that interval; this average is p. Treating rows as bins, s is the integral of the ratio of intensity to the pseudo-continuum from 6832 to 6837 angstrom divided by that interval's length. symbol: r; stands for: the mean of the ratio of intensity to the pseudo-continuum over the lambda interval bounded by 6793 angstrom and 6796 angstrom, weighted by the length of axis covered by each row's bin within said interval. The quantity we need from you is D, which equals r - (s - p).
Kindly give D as 1.000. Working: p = 1.03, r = 0.94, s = 0.971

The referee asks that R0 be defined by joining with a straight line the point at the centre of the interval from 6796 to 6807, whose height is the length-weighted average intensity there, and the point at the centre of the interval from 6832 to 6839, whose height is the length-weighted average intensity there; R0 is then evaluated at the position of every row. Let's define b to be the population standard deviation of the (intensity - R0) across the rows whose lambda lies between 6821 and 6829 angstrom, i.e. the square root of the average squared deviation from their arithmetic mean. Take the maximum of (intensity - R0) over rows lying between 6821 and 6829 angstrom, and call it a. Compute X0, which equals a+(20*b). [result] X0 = 2.7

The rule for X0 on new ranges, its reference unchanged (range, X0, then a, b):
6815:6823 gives 2.0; 0.15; 0.093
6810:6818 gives 2.3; 0.17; 0.108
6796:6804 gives 2.3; 0.17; 0.108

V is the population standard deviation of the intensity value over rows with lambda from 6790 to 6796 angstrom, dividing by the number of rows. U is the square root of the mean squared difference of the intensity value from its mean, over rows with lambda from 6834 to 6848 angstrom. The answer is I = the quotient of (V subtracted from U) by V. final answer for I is 0.25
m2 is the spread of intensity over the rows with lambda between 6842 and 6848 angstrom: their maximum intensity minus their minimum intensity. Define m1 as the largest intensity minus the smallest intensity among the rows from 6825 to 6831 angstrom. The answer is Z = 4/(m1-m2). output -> 400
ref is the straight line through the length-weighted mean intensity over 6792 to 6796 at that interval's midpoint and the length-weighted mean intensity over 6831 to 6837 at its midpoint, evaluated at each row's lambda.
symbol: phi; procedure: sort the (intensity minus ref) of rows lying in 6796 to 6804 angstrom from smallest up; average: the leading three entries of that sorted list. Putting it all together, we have 0.04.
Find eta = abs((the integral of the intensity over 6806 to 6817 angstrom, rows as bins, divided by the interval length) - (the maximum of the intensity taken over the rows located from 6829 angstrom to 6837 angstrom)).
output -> 0.32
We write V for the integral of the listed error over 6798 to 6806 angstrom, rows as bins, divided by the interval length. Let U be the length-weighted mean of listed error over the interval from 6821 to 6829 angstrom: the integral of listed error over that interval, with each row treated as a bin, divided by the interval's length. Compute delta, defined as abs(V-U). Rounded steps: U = 0.150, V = 0.1500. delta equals 0.0004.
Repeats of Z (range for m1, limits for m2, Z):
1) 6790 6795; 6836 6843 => -41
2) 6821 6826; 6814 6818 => -35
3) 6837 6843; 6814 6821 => 39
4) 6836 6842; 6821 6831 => 154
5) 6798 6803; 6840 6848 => -21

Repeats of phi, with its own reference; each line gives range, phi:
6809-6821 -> -0.03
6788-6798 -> -0.16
